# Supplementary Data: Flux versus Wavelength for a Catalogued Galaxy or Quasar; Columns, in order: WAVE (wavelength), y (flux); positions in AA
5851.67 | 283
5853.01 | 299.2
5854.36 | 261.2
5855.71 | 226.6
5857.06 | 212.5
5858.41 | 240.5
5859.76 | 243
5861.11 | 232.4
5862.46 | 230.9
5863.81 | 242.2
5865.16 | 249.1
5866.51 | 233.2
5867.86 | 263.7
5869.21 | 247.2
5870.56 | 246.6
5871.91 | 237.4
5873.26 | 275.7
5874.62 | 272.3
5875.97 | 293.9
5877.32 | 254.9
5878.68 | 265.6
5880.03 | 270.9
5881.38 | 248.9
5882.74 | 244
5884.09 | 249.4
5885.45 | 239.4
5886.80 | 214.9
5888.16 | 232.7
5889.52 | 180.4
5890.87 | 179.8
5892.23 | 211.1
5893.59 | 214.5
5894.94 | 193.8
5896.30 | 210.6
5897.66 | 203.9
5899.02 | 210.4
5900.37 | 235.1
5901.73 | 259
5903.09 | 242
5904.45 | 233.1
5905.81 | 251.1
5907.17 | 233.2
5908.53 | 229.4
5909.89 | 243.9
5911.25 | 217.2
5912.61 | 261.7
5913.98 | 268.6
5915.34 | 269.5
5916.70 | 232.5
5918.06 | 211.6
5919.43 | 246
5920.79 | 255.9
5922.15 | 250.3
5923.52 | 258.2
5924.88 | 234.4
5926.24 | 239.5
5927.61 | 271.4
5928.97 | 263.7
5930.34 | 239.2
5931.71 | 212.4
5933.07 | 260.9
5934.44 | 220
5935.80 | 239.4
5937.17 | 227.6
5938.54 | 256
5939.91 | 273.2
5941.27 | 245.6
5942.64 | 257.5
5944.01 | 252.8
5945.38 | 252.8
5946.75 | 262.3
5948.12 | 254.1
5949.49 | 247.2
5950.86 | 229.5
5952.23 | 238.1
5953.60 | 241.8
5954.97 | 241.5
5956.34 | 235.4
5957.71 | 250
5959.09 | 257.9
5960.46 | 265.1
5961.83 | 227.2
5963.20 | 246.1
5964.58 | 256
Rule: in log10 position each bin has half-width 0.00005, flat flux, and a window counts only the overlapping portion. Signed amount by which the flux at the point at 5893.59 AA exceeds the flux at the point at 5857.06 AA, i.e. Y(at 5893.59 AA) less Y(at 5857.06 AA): 2.0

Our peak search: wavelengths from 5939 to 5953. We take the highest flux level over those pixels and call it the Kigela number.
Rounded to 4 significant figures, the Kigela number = 273.2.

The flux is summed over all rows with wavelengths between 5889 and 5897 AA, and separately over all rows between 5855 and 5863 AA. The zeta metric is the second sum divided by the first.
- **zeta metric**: 1.16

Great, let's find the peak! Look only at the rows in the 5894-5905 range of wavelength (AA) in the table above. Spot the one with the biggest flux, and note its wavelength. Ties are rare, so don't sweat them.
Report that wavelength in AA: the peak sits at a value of 5901.73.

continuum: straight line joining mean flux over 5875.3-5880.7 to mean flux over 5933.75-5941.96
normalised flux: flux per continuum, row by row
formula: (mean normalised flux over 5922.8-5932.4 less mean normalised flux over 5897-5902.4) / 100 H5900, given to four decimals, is 0.0012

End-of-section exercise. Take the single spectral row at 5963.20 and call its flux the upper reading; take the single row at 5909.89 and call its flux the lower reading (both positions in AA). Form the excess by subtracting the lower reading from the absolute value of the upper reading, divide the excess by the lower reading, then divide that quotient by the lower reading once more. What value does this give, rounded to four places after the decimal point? 0.0000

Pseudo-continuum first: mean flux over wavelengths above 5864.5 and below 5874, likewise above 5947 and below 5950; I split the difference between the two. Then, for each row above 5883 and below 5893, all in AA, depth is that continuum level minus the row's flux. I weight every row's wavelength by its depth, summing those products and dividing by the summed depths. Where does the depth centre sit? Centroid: 5889.6 AA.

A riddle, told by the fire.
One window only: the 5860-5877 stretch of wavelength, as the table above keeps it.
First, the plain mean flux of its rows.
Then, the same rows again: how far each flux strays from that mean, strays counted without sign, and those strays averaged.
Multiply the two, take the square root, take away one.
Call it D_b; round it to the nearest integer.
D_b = 63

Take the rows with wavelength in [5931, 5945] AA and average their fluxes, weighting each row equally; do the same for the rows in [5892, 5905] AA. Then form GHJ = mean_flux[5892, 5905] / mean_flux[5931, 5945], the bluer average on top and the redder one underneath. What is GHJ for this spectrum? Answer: 0.91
